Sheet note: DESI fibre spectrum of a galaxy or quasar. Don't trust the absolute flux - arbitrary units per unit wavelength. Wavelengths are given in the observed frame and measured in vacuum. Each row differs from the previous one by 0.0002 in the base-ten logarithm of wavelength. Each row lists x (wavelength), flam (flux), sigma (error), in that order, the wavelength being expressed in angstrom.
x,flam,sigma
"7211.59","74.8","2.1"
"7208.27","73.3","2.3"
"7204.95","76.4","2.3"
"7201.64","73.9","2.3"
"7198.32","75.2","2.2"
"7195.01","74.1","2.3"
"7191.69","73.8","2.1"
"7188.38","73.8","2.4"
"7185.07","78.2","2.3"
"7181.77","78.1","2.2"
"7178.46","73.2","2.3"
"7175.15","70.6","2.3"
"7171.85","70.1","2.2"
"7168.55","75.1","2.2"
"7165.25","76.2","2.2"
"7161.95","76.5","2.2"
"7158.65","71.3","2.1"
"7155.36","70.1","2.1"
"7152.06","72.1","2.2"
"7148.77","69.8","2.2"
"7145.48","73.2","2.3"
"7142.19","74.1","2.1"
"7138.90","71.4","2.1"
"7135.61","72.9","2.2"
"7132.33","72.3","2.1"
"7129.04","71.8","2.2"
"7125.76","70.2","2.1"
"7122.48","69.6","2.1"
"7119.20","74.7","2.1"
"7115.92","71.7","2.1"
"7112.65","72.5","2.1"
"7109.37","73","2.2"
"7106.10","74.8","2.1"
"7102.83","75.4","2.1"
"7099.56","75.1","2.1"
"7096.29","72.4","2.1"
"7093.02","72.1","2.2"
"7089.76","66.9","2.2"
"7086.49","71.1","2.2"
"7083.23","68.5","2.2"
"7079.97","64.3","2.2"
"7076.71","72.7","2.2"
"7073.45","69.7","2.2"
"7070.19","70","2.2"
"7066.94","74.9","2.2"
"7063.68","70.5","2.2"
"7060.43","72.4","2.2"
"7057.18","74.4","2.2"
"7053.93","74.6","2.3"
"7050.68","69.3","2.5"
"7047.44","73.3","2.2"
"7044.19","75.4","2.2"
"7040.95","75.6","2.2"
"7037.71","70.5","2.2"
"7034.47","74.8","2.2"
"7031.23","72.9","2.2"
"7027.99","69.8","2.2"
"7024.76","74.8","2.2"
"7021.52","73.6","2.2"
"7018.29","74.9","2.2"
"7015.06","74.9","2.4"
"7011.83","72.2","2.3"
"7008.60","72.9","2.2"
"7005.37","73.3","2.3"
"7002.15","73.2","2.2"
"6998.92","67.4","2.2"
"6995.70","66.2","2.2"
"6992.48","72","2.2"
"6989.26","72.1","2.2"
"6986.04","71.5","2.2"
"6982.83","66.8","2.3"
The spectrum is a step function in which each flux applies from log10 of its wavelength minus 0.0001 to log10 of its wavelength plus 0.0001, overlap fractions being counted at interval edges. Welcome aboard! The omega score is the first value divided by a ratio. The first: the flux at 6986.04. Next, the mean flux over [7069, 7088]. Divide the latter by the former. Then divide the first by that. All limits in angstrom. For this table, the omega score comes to 73.7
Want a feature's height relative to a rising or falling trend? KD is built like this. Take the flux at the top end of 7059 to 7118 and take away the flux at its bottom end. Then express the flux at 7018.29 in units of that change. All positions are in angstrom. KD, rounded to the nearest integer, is -107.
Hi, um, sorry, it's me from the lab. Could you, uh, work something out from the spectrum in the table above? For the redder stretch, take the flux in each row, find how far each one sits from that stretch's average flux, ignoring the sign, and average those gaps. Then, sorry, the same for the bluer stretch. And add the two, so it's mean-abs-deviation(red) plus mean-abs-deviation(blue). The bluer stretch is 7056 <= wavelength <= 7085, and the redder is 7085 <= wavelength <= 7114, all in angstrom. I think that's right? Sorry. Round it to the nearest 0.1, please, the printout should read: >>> 4.2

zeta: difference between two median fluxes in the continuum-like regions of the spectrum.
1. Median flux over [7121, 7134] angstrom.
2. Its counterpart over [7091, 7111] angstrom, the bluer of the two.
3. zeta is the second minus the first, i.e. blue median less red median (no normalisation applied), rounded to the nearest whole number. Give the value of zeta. 3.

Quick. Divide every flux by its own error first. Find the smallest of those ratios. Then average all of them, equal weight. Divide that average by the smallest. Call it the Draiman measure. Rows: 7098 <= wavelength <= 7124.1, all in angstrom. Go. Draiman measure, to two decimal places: 1.05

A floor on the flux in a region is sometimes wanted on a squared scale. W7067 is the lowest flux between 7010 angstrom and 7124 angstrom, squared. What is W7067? 4134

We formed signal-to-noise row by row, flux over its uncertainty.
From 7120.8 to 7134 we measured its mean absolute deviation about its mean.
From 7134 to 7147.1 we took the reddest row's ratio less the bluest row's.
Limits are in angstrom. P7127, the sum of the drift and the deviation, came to -1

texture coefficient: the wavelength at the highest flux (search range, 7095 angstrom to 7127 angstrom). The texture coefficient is 7102.83 angstrom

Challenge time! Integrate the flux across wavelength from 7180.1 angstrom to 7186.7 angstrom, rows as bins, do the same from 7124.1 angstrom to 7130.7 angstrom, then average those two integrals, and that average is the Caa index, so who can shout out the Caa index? 492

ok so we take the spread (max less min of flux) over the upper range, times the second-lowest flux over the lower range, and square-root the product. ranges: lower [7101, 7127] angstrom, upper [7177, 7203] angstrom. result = 18.7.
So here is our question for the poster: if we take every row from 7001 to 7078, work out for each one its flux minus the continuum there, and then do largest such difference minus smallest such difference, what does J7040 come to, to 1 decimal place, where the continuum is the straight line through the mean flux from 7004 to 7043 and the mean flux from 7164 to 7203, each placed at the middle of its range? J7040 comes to 6.4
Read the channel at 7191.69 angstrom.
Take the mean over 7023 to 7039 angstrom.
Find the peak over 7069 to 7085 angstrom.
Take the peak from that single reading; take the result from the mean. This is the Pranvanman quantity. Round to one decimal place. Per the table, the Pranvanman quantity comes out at 71.5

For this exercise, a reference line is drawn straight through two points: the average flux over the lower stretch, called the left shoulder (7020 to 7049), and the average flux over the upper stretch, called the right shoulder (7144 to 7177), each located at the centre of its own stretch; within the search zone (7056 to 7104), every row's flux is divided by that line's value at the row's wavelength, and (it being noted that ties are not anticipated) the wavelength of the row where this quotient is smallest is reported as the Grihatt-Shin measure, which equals 7079.97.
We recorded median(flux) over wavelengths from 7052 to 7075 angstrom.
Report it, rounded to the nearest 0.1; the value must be 72.4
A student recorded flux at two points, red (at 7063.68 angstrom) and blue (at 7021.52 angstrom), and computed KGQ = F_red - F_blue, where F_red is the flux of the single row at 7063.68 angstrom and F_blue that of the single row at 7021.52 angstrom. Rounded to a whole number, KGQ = -3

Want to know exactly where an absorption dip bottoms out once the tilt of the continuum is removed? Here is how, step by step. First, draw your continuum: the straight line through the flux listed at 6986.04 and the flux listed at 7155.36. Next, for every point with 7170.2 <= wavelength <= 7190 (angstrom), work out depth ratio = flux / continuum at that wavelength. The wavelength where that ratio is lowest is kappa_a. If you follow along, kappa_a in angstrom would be 7171.85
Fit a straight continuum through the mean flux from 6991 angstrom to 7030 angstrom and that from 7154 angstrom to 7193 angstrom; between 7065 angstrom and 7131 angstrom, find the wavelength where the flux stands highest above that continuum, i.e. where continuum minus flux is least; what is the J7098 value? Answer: 7102.83 angstrom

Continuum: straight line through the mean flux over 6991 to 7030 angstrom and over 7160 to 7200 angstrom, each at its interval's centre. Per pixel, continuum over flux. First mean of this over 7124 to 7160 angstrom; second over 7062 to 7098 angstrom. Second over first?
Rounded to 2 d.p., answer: 1.01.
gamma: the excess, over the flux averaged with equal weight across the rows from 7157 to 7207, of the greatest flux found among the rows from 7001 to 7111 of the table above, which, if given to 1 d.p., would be 1.2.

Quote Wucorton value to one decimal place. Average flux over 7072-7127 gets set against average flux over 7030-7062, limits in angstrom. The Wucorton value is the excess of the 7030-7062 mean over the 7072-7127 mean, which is 1.9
